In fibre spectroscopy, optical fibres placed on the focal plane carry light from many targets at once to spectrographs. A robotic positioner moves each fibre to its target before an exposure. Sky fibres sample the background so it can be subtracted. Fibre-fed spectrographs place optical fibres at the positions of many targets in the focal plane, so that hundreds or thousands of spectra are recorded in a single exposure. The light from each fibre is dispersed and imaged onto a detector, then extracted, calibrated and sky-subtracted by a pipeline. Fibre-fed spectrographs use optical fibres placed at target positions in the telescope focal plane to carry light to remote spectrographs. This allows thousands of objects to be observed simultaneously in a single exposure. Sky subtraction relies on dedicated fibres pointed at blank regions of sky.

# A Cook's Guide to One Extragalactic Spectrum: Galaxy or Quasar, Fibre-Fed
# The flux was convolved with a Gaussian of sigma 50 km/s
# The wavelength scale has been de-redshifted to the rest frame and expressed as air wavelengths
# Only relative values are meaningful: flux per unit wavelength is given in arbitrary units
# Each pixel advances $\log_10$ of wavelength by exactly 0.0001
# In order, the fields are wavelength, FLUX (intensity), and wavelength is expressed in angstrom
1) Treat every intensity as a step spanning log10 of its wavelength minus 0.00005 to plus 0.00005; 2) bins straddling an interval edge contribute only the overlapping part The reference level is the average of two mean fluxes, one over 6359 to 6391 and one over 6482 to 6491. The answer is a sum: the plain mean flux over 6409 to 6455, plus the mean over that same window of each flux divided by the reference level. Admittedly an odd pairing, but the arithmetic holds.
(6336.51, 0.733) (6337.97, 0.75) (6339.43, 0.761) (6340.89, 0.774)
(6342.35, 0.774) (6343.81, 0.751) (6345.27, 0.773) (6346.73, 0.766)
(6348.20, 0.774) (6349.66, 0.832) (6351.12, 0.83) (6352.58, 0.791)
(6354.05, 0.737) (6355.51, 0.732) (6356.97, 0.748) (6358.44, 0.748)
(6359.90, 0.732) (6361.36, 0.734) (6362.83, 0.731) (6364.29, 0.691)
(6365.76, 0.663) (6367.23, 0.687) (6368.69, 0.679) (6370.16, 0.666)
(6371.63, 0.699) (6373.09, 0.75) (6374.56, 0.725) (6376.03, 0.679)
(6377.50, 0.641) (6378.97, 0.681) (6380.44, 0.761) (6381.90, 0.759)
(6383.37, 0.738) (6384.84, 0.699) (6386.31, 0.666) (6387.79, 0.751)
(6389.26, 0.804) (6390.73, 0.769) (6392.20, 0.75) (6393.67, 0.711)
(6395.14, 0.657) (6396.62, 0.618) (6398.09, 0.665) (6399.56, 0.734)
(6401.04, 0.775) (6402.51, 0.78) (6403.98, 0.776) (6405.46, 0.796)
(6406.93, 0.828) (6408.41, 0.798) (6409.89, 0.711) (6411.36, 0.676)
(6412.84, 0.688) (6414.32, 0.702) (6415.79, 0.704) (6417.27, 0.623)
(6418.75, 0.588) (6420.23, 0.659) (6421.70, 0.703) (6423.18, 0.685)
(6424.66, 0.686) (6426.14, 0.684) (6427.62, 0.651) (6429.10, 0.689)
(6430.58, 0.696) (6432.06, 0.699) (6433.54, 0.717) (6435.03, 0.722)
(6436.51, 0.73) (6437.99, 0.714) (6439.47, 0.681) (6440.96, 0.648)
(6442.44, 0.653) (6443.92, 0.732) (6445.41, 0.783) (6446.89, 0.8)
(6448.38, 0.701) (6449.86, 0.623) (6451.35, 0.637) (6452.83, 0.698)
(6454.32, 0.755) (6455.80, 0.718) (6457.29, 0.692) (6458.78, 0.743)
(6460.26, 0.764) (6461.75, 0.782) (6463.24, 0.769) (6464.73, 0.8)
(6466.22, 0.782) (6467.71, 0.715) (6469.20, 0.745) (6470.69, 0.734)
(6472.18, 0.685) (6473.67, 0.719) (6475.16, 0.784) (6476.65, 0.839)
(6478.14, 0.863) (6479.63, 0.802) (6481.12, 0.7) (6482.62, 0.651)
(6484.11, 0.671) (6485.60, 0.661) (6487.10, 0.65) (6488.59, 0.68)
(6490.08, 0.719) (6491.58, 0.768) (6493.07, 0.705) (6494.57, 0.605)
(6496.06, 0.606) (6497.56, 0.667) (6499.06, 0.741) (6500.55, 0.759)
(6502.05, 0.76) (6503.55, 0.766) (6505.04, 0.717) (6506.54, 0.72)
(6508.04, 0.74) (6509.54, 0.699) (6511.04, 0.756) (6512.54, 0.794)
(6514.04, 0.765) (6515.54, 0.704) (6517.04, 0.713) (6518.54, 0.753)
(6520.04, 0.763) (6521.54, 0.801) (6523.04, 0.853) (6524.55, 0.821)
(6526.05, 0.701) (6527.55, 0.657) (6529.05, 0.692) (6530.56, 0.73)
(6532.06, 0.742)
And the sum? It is 1.69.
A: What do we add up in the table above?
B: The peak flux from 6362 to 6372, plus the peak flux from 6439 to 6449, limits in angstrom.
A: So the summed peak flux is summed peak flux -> 1.53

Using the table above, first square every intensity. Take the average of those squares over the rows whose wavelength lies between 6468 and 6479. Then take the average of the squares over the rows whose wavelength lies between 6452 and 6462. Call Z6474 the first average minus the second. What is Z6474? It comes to 0.05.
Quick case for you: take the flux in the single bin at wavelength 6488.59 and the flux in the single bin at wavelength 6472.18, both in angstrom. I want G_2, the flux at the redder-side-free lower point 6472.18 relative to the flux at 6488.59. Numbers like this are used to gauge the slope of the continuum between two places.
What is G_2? 1.01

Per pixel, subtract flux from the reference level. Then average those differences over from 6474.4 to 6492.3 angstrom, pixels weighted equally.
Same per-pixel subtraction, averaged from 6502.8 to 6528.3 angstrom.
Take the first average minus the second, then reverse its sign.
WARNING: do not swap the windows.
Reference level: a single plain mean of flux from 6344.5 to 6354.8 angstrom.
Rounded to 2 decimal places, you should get -0.02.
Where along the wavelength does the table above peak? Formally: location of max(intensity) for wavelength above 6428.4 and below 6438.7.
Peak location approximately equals 6436.51 angstrom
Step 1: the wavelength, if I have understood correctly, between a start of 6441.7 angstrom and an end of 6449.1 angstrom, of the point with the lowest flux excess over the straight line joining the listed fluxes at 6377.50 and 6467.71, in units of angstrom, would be 6442.44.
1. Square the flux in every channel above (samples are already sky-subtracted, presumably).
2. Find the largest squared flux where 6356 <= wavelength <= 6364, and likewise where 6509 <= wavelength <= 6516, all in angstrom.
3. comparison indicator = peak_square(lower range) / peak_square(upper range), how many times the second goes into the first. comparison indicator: 0.887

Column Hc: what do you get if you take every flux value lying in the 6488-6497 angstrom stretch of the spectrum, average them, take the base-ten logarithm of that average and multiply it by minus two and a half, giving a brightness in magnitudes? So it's 0.418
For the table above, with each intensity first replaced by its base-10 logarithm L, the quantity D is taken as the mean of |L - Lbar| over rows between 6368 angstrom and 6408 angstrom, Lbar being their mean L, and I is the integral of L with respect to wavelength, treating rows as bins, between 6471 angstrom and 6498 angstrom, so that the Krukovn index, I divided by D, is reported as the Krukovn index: -144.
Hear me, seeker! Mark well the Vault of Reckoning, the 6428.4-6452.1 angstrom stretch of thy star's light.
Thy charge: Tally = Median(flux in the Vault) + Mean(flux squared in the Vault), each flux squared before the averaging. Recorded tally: 1.19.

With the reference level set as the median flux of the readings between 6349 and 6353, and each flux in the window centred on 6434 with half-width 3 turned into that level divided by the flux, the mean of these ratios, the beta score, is 1.16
